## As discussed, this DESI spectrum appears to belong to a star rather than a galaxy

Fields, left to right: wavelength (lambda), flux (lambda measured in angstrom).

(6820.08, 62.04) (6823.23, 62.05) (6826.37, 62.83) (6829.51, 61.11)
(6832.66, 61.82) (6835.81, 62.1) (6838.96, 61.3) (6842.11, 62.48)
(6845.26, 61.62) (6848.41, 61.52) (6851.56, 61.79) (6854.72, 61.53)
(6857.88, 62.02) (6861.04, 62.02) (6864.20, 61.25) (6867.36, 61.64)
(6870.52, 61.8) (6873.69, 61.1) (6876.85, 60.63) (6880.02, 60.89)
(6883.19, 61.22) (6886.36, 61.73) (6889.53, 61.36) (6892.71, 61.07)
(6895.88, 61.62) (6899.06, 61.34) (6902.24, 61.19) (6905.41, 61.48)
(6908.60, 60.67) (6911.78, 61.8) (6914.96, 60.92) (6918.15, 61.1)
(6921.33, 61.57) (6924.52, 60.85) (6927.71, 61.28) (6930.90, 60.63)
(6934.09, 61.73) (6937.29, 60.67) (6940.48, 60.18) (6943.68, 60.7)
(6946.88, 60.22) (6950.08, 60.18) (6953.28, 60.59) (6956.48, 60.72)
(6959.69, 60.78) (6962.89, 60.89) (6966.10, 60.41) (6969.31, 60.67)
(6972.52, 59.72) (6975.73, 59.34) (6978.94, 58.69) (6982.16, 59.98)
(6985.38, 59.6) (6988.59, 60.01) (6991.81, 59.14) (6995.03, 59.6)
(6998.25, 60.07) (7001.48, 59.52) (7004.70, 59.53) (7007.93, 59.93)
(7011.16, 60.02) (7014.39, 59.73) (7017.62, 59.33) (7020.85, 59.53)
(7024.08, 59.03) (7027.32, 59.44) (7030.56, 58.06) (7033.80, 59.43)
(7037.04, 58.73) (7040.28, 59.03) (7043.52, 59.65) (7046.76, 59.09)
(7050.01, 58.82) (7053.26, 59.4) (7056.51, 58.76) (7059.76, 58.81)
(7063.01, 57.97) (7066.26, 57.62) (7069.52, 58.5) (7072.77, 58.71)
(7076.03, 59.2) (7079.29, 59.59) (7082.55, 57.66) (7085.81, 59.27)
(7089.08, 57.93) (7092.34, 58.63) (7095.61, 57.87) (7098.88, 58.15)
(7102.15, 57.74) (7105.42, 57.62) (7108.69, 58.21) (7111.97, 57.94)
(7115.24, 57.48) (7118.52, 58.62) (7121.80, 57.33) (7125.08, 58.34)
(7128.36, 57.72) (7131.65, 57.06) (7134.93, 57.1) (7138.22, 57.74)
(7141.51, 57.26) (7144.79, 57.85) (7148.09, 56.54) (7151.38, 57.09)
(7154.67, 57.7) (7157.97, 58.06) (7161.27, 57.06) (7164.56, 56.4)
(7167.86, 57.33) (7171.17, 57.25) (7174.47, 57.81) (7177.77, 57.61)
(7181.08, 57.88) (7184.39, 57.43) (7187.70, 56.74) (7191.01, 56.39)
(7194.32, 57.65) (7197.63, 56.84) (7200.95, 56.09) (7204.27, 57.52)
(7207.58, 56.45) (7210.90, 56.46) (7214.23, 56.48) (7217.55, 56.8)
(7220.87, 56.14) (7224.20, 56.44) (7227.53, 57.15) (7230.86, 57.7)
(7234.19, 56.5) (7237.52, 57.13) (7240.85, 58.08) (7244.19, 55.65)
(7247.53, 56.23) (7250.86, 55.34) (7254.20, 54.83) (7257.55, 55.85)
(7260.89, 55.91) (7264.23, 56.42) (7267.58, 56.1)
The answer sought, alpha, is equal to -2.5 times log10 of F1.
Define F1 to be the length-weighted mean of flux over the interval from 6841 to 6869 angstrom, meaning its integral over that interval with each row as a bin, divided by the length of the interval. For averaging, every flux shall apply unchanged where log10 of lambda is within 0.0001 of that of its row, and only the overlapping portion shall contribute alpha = -4.48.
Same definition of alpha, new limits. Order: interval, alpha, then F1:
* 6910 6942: -4.46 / 61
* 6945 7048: -4.44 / 60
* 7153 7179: -4.40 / 57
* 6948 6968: -4.46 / 61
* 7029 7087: -4.42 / 59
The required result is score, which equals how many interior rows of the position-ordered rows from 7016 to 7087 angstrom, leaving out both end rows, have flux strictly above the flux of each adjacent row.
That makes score 7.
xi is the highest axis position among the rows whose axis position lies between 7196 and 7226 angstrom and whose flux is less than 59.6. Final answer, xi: 7224.20 angstrom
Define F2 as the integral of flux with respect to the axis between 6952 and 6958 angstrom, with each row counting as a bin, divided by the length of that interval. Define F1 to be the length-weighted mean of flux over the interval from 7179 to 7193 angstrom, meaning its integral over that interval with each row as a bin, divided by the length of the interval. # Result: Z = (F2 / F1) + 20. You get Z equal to 21.1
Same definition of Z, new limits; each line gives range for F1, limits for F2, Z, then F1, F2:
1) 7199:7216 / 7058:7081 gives 21.0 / 57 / 58.6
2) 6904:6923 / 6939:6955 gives 21.0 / 61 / 60.4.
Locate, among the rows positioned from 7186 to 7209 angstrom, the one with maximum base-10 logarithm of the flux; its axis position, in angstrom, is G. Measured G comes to 7194.32 angstrom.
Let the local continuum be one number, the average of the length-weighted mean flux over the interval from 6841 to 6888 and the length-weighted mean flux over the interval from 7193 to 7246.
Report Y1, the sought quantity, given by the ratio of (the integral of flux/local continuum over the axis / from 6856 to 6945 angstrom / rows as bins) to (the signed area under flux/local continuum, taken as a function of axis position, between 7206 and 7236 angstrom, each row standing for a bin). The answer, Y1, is 3.2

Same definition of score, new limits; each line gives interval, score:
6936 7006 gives 6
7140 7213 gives 7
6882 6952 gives 8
